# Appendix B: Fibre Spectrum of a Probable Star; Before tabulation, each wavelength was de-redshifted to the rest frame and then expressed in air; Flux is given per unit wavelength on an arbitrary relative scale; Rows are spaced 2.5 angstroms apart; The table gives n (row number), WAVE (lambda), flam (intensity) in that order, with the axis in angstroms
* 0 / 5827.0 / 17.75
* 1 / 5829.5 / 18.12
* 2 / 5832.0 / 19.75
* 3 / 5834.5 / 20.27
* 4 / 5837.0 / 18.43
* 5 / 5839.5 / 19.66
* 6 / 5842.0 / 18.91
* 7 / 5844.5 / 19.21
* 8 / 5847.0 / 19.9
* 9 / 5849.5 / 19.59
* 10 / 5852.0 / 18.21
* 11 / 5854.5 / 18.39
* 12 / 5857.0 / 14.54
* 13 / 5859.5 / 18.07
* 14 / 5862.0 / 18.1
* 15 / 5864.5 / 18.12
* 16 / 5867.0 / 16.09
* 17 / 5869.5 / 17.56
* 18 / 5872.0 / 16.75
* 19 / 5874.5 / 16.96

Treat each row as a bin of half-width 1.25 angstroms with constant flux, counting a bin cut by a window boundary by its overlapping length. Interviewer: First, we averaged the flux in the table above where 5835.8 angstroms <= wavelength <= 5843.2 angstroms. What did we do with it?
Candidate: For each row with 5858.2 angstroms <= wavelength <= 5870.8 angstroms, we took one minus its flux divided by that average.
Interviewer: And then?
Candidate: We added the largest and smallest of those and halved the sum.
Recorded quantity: 0.100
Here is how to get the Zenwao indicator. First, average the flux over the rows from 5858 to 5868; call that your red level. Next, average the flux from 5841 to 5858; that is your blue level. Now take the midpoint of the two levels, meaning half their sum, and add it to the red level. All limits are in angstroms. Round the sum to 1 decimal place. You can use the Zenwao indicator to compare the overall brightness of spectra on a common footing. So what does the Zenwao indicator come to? 35.6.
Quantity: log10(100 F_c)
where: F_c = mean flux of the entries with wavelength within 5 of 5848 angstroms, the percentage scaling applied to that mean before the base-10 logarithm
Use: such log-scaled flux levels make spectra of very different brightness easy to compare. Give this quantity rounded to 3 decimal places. 3.284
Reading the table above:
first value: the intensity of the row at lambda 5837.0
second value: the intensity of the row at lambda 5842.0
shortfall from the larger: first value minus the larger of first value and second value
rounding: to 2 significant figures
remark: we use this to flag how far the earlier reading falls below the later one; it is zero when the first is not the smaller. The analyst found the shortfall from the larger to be -0.48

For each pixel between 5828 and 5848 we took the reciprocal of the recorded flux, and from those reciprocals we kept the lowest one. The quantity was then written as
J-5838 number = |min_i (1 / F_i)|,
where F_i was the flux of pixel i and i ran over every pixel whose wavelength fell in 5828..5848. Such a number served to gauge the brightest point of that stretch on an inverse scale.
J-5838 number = 0.0493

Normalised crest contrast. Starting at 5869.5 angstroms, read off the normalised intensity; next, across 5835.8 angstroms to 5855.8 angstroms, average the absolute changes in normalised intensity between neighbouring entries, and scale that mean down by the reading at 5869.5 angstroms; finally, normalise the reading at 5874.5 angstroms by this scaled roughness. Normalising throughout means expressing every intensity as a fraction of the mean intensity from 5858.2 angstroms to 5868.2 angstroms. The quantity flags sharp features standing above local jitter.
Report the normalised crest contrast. 24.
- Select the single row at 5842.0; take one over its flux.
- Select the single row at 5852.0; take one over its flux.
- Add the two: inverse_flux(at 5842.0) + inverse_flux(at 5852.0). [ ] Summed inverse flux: 0.108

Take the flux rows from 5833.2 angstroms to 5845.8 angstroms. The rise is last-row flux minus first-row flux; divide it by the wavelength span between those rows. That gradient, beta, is -0.106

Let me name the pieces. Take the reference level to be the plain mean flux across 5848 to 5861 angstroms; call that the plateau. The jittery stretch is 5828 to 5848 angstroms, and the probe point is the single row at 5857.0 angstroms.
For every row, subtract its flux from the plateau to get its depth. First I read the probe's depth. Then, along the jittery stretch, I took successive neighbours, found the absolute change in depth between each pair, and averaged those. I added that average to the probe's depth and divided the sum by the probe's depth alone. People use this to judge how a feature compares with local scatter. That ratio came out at 1.3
